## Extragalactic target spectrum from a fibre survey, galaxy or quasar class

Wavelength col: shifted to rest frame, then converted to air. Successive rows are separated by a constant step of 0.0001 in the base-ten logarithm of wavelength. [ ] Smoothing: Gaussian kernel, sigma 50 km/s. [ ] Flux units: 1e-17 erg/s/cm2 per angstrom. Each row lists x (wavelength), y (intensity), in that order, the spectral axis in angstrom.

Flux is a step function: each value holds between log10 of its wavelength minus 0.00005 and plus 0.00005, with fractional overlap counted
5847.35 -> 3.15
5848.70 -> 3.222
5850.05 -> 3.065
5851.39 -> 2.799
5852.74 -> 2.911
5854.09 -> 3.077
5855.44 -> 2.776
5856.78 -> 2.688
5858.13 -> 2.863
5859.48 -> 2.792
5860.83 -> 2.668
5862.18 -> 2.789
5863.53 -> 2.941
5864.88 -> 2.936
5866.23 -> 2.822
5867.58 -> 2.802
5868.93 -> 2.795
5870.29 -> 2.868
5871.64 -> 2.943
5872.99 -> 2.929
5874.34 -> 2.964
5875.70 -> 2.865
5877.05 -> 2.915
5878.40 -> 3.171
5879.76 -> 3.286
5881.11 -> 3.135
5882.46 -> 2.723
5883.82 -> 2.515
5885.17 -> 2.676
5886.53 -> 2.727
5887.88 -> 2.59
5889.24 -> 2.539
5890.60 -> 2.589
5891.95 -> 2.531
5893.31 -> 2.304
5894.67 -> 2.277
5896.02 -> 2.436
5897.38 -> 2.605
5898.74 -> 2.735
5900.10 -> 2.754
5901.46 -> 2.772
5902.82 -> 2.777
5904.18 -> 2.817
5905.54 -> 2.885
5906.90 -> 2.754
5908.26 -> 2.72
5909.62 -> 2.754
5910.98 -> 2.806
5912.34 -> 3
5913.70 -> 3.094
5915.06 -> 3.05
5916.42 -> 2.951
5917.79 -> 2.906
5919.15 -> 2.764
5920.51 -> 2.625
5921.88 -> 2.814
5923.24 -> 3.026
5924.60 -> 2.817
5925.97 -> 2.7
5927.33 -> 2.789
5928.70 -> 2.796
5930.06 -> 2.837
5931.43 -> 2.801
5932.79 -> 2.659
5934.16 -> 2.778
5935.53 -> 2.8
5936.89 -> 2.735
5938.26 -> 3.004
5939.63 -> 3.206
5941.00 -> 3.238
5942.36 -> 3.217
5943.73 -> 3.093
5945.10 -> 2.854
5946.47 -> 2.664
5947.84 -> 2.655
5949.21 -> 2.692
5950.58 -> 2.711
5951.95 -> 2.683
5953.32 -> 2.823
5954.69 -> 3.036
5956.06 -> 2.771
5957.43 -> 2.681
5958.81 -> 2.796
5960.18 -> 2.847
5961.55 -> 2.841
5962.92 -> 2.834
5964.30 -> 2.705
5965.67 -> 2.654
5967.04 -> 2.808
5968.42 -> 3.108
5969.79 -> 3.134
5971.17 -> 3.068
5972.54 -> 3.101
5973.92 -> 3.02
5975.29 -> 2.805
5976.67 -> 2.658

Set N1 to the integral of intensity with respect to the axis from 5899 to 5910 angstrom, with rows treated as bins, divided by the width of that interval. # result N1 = 2.78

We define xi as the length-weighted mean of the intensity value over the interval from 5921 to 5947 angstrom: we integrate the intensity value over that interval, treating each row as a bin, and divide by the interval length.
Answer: 2.88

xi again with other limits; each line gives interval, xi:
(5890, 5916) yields 2.72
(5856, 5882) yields 2.90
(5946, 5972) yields 2.82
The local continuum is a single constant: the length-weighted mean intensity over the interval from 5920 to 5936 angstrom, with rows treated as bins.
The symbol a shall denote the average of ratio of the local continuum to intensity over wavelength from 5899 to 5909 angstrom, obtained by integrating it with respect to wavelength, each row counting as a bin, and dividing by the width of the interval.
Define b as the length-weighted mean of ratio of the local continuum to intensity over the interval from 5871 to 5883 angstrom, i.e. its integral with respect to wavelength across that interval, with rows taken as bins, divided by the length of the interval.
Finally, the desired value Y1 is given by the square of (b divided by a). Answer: 0.87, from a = 1.00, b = 0.934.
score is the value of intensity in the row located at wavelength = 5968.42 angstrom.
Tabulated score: 3.108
